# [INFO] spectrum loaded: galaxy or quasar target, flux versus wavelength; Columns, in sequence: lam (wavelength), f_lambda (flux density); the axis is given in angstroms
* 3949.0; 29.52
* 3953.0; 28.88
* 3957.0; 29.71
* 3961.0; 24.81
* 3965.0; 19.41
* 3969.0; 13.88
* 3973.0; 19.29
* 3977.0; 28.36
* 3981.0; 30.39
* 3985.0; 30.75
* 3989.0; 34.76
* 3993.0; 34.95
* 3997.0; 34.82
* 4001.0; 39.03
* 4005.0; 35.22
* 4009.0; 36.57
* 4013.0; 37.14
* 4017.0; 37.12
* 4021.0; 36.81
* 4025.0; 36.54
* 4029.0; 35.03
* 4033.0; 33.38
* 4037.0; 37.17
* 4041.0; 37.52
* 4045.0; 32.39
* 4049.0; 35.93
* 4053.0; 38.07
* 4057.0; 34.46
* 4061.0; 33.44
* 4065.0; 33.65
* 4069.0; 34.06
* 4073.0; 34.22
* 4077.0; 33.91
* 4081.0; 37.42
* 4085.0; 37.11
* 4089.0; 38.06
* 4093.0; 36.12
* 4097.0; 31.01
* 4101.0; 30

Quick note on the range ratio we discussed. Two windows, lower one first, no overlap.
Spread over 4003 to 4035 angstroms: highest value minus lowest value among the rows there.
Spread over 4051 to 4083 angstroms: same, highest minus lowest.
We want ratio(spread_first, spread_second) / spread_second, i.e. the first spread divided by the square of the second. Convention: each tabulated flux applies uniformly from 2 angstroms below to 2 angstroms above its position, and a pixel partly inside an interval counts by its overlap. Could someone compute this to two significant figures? 0.18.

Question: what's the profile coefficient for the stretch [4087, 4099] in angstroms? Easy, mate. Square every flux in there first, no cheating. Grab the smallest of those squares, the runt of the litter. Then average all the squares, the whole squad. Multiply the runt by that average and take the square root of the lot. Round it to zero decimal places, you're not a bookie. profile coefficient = 1091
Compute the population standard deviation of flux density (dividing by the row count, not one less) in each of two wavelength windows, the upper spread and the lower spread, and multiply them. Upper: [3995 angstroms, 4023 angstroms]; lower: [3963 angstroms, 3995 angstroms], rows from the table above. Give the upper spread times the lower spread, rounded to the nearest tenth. 9.5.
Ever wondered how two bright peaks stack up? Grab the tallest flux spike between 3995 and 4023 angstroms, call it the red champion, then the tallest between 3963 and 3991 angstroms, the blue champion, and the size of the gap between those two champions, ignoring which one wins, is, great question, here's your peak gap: 4.3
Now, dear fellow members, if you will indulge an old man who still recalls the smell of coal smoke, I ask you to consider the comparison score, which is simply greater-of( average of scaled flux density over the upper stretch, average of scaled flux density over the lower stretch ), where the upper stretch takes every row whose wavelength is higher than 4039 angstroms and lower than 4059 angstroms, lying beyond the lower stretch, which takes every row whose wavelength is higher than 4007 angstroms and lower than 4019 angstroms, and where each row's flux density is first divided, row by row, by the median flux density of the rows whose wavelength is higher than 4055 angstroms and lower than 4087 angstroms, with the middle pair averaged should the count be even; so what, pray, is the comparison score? 1.08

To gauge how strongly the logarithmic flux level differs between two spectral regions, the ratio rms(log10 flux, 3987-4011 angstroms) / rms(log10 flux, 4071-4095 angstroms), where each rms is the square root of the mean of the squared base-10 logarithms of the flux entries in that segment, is 1.00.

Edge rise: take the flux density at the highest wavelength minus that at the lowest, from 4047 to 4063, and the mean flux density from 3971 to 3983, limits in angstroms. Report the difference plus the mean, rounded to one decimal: 23.5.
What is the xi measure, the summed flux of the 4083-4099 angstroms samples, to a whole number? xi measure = 142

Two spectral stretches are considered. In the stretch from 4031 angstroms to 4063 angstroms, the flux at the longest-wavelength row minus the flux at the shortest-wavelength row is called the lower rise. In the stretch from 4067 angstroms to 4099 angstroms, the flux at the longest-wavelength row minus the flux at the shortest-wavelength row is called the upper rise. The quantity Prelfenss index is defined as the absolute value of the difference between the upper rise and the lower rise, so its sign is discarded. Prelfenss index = 3.1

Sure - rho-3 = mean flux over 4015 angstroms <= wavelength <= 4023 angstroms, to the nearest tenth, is 37.0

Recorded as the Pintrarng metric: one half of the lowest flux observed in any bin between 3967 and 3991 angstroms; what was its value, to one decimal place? 6.9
